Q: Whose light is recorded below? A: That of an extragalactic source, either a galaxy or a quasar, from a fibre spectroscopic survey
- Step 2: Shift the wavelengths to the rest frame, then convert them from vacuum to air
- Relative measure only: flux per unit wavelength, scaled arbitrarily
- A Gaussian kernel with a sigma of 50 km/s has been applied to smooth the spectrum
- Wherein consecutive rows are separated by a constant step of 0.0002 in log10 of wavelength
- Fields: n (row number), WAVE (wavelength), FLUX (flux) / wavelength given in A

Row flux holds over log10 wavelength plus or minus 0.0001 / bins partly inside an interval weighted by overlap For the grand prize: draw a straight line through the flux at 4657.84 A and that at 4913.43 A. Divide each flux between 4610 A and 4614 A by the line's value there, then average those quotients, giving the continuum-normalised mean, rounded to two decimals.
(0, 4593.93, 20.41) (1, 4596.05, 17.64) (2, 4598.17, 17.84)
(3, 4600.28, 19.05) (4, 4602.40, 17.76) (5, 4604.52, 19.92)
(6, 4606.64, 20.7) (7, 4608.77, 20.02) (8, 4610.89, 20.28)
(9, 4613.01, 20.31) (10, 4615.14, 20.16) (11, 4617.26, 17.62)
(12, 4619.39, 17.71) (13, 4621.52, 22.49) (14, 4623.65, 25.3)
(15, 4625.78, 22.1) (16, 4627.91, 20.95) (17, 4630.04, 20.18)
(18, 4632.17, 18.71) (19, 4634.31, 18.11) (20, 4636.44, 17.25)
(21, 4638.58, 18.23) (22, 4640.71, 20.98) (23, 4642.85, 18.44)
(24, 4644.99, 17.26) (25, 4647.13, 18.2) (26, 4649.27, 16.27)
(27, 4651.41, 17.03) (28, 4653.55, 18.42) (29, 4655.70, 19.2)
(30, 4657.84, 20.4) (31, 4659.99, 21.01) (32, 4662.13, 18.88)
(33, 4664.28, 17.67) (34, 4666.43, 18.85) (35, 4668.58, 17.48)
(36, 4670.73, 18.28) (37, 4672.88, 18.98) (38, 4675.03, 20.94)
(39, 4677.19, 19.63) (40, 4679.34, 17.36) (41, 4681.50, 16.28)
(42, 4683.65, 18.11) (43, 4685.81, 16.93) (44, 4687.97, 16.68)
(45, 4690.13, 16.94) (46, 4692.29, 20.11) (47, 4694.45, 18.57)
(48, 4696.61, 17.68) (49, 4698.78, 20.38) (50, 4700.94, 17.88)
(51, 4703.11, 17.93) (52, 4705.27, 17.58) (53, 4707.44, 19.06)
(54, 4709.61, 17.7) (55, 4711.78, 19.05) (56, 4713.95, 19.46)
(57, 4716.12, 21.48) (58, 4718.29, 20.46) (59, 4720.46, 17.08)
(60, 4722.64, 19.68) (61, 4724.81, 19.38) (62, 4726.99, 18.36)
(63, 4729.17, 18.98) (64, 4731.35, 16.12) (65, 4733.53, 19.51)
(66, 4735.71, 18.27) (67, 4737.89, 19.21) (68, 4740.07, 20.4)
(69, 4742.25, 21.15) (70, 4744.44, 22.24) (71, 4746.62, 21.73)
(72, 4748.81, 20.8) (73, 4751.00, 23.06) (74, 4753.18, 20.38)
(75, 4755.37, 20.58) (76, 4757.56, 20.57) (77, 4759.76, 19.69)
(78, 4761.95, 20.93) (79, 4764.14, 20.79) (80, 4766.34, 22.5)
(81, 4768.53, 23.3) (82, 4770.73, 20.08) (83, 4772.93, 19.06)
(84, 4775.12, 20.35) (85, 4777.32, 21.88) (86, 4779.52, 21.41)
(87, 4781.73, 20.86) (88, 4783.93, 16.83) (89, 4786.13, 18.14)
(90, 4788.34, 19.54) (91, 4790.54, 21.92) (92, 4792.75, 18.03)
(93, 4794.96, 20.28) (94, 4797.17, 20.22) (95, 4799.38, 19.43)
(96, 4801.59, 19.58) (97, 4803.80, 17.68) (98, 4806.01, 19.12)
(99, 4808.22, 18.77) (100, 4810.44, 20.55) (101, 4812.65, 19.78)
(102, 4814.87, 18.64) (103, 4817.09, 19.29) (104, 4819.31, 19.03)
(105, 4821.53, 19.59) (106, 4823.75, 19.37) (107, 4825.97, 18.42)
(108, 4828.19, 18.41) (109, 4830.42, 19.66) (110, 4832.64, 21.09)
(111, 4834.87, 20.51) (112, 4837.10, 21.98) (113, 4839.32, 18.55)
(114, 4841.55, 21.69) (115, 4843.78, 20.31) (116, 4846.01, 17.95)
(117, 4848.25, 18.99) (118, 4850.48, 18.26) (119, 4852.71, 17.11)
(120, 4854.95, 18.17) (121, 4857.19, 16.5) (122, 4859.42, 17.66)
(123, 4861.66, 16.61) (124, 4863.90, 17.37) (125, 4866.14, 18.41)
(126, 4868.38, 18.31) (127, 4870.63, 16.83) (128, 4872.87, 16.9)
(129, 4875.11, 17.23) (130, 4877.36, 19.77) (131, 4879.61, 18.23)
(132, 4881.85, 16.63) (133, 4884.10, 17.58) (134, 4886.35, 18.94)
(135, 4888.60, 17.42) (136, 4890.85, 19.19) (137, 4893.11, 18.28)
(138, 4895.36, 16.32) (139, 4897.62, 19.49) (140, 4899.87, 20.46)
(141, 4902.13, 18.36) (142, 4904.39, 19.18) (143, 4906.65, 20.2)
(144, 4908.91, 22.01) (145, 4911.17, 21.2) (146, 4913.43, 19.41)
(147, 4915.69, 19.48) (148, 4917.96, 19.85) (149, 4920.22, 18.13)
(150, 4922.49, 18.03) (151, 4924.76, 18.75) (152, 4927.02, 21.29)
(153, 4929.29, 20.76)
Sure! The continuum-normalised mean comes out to 0.99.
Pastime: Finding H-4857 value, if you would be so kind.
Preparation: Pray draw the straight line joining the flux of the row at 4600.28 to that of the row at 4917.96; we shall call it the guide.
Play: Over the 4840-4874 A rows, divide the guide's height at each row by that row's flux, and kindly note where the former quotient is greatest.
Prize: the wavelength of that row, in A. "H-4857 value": 4857.19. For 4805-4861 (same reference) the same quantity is 4857.19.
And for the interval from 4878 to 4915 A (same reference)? 4895.36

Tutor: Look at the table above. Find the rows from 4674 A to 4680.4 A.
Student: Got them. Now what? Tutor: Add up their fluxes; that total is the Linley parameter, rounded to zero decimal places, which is 58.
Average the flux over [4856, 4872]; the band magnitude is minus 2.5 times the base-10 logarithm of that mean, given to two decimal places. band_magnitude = -3.10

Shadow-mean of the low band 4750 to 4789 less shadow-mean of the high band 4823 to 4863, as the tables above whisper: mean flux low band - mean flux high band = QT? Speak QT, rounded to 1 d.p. 1.6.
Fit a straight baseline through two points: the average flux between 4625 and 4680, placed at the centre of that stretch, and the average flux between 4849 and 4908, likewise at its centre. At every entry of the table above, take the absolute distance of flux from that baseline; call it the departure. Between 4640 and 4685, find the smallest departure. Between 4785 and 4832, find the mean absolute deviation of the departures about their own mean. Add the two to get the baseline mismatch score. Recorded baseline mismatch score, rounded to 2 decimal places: 0.61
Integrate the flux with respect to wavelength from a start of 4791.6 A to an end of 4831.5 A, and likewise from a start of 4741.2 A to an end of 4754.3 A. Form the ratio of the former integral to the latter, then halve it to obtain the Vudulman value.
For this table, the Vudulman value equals 1.4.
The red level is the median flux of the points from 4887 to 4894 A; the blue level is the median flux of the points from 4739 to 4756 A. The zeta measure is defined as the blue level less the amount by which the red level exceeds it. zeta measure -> 24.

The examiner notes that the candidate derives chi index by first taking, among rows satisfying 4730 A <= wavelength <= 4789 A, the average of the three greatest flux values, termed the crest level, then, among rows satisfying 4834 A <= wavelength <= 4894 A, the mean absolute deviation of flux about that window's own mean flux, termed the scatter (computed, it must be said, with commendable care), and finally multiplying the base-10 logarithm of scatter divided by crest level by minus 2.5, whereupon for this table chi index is 3.30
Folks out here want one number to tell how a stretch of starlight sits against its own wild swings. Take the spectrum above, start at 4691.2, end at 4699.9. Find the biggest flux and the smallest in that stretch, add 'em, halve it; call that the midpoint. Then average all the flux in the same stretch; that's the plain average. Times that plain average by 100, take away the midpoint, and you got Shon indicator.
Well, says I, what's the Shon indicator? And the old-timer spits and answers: 1899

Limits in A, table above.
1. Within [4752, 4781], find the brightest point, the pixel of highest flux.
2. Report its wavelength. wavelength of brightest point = 4768.53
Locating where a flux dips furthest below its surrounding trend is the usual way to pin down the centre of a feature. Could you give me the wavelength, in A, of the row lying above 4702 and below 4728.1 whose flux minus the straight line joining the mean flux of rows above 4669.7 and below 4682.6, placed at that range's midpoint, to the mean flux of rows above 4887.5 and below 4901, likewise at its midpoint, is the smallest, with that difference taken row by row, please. 4720.46 A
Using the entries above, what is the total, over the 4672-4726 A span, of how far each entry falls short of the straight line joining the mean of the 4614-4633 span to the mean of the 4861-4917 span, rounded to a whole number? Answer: 35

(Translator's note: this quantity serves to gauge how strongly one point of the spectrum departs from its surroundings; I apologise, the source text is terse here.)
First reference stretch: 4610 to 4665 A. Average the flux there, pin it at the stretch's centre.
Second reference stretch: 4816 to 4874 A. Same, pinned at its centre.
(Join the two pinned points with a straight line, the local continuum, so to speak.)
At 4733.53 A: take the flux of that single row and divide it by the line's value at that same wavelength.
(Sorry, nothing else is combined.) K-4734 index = 1.02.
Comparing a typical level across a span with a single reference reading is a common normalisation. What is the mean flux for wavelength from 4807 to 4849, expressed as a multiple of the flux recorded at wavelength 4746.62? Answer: 0.90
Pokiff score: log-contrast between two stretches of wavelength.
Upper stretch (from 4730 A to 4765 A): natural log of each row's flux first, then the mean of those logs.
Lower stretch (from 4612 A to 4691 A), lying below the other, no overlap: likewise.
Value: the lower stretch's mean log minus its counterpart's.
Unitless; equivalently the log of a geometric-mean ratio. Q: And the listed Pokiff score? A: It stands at -0.075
